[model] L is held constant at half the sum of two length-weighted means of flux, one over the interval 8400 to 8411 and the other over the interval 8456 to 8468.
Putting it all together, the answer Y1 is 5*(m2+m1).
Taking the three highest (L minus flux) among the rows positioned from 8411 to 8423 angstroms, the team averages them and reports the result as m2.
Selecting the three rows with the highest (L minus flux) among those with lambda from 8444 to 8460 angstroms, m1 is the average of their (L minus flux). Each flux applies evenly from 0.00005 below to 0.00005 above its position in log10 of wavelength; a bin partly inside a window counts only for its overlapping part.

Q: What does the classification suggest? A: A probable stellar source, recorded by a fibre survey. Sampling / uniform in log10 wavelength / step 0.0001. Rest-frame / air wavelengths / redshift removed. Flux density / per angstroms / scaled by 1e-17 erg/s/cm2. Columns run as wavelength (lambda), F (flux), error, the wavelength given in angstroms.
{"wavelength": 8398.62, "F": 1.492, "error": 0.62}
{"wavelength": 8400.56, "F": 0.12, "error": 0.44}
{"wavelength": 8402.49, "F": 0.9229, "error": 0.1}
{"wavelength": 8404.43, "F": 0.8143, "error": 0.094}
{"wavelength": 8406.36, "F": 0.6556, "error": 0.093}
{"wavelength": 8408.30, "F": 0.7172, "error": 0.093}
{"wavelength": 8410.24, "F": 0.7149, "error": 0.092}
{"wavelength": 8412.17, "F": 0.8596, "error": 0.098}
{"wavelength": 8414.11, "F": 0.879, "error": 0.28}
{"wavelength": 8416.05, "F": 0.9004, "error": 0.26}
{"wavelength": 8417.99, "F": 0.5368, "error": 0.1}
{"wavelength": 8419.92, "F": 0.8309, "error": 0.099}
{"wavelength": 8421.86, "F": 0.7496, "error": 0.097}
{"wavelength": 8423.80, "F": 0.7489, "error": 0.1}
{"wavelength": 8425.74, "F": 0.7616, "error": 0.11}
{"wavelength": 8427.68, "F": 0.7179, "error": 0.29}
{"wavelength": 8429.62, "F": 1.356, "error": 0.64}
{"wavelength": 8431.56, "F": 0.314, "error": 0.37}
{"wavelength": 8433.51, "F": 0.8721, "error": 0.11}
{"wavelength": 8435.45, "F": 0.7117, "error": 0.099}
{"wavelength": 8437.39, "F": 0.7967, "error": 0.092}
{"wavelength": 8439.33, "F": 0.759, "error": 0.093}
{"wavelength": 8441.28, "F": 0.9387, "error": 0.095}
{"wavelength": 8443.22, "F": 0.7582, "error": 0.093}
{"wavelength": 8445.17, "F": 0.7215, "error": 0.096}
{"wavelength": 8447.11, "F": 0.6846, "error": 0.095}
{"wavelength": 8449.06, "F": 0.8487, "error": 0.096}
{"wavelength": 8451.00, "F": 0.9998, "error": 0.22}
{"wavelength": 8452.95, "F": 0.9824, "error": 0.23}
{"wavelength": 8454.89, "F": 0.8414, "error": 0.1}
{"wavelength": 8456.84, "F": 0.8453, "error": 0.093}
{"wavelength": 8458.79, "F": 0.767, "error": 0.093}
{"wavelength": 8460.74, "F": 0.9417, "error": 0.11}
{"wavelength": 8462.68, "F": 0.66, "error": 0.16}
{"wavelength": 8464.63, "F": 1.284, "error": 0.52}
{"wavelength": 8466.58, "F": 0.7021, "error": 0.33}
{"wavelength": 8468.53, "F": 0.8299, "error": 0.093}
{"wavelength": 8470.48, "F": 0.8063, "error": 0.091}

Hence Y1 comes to 0.56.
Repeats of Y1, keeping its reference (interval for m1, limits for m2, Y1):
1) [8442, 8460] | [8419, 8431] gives 0.41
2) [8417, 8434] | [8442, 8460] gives 1.49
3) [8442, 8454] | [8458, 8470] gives 0.55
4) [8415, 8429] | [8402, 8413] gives 0.89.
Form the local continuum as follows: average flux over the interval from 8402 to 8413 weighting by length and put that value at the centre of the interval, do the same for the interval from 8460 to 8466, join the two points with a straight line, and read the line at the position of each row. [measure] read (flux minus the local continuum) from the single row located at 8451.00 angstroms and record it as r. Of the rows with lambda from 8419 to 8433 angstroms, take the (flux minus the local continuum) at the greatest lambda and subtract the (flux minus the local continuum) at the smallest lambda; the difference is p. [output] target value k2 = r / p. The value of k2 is -0.16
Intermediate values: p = -0.55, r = 0.09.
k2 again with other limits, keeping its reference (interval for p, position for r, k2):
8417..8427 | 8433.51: 0.09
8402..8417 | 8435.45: 2.30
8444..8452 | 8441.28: 0.23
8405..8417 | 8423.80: -0.35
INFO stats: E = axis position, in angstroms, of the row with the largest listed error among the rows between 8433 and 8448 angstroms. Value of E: 8433.51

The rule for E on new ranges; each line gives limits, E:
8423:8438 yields 8429.62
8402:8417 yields 8414.11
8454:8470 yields 8464.63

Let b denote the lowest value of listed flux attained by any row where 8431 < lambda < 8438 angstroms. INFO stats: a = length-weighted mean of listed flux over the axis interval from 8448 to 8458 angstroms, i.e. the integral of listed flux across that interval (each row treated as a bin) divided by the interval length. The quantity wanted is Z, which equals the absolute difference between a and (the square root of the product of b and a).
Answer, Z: 0.37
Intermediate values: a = 0.90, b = 0.314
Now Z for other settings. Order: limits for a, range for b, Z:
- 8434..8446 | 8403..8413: 0.07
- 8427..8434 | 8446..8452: 0.07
